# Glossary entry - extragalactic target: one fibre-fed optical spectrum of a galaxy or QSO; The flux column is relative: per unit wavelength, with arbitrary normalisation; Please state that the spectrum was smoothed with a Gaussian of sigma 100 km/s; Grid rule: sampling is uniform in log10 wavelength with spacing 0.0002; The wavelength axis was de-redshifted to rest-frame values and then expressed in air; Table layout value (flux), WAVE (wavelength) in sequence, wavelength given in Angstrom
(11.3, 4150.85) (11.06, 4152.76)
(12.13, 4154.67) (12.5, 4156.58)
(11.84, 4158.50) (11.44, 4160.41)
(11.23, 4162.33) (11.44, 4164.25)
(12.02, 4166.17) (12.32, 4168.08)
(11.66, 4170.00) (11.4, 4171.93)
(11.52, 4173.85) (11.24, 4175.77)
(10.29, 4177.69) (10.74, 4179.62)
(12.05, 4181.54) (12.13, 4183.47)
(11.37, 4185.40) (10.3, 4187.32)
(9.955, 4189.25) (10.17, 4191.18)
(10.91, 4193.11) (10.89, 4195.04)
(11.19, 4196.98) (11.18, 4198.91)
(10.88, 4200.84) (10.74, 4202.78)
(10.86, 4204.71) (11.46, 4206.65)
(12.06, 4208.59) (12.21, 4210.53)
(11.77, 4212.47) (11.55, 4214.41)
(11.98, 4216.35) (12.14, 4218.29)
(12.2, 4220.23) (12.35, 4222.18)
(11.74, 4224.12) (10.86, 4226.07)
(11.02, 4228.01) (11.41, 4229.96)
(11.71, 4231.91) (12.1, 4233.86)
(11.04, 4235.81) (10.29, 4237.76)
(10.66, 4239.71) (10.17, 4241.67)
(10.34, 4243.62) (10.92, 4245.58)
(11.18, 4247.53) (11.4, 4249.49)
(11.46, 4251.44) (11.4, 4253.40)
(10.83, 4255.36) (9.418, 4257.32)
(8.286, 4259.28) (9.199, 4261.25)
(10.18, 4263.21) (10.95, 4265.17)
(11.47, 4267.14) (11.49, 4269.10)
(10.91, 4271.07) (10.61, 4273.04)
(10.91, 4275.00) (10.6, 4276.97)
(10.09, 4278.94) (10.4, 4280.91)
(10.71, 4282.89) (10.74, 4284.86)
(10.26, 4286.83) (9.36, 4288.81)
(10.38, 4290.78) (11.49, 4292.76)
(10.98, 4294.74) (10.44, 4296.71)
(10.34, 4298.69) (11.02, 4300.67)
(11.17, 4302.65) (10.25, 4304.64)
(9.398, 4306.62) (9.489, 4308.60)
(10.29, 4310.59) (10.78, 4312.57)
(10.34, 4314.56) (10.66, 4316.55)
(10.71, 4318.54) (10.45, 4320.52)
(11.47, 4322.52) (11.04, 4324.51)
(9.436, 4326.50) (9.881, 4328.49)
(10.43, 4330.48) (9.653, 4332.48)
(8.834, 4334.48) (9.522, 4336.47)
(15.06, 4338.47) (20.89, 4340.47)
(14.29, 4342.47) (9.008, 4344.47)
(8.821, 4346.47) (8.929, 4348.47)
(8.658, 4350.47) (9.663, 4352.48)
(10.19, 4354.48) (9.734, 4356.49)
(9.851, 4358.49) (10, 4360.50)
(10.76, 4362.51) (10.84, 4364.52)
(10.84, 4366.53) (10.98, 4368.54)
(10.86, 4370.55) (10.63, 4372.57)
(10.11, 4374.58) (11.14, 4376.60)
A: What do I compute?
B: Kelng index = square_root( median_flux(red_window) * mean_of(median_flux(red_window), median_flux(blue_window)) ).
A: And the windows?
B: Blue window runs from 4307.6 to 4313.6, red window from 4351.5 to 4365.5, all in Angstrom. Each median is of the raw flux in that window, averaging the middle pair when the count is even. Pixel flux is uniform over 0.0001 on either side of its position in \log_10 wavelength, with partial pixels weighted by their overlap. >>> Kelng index 10.1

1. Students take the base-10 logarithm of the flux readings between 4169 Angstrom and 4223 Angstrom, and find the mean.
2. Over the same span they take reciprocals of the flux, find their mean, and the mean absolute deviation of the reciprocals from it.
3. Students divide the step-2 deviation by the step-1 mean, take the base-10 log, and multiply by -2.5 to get 5.9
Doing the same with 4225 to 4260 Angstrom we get 5.6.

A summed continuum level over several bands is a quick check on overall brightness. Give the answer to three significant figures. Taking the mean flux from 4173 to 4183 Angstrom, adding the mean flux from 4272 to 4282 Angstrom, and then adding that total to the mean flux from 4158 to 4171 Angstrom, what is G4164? 33.4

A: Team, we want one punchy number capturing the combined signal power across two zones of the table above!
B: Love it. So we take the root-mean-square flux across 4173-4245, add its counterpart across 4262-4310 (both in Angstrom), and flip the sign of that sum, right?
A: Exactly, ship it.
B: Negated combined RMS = -21.8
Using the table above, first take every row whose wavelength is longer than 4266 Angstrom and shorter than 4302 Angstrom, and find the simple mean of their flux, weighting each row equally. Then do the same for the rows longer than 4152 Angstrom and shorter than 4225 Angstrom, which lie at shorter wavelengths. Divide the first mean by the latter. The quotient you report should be 0.933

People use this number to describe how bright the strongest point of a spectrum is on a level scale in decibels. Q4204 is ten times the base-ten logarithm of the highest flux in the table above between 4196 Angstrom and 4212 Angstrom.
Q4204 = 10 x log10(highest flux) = 10.9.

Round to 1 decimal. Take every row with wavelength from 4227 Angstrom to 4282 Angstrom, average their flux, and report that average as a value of 10.7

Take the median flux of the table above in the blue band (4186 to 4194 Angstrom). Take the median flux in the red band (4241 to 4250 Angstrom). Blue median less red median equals -0.7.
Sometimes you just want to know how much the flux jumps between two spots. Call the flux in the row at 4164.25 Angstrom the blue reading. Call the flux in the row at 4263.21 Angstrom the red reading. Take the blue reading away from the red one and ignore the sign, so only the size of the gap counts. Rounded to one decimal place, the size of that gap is 1.3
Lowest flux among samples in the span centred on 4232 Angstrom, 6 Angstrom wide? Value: 11.41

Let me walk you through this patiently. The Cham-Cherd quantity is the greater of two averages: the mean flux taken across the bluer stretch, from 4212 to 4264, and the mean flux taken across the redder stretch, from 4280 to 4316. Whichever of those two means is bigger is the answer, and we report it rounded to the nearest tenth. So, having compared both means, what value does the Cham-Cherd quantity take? 11.0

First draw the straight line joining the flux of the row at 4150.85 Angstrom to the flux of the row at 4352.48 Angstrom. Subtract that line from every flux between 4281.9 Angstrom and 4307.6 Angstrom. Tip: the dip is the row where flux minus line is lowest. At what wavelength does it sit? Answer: 4288.81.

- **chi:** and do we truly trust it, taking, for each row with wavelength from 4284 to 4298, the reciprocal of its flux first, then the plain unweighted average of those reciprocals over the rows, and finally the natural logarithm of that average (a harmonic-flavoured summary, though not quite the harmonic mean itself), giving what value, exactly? -2.35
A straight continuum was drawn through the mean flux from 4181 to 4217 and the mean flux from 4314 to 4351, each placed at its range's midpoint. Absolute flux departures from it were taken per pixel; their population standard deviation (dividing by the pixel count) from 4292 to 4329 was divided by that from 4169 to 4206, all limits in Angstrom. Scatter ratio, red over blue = 1.3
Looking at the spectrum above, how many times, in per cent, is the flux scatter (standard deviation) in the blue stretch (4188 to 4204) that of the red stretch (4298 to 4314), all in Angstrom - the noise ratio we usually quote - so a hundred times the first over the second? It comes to 69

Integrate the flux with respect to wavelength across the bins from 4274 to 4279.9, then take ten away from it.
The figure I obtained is 52.2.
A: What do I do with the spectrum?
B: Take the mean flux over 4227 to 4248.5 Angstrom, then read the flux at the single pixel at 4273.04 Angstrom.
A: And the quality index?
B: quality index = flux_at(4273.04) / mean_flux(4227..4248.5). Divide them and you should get 0.97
